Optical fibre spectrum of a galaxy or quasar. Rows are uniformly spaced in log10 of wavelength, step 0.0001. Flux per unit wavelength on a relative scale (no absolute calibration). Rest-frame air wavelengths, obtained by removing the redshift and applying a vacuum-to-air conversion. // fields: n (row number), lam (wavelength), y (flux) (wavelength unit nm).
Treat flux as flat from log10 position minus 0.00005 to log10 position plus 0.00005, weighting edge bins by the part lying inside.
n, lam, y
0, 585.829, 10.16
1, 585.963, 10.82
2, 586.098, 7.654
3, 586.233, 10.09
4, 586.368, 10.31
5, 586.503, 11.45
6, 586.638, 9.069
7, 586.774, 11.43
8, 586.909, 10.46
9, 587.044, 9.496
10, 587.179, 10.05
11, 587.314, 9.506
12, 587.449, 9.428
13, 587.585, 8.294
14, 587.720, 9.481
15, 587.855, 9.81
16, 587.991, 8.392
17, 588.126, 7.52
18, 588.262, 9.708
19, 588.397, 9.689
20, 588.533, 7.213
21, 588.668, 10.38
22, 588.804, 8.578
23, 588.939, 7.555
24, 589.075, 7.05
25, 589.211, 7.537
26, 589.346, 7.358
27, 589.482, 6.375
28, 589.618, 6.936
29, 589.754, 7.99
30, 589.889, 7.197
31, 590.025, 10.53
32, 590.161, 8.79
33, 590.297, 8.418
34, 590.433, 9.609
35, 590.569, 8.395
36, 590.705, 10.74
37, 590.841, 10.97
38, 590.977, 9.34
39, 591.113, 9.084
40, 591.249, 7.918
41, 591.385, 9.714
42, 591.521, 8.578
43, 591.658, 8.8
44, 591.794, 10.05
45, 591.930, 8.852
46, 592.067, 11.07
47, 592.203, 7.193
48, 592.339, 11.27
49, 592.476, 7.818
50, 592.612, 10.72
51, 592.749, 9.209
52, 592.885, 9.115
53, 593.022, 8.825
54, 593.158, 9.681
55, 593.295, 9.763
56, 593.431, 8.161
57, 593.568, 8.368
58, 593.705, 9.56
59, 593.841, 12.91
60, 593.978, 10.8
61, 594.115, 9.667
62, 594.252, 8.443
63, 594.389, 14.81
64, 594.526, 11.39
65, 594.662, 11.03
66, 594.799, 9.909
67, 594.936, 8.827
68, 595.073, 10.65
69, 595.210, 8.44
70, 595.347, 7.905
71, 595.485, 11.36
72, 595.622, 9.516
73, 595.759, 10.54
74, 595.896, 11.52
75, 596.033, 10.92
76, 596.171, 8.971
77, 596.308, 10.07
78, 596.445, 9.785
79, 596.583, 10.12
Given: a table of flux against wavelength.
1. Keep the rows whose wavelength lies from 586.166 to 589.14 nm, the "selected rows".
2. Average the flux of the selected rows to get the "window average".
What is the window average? 9.3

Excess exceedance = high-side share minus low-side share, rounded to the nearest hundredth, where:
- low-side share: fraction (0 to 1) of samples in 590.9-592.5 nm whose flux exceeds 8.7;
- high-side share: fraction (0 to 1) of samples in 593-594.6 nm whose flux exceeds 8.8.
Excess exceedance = 0.08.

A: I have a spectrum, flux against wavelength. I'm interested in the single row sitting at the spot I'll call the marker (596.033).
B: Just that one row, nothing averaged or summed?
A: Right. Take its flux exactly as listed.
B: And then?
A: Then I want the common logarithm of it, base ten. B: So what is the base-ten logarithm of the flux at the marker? 1.04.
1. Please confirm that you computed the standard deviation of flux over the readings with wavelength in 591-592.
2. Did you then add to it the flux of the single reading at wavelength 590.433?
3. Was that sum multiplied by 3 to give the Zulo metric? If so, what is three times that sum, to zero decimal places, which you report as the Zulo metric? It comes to 31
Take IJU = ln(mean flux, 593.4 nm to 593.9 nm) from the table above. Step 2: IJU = 2.28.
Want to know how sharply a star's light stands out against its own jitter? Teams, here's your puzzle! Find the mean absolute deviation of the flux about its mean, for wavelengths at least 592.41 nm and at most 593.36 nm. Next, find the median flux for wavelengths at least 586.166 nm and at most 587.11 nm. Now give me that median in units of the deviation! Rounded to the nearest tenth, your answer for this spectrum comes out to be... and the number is 16.0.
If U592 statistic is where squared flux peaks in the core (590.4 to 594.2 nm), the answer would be 593.841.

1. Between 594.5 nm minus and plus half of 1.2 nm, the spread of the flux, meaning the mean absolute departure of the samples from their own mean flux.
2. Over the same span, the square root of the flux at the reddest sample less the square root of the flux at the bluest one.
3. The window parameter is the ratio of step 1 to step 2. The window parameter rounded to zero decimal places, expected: -54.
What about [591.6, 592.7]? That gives 4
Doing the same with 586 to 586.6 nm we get 2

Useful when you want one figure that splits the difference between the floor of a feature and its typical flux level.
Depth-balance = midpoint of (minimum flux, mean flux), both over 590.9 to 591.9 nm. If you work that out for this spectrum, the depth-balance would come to 8.5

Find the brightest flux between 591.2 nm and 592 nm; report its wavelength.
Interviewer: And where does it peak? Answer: 591.794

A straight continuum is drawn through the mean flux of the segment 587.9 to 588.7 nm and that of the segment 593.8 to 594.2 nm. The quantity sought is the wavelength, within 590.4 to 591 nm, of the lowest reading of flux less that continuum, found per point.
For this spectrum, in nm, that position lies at 590.569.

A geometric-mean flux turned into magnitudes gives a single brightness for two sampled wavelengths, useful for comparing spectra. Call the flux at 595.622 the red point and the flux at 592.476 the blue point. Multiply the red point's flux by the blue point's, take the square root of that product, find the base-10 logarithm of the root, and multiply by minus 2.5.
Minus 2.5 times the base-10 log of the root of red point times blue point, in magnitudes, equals -2.339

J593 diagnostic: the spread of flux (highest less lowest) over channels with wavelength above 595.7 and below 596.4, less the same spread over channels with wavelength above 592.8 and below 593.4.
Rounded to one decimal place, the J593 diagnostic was 1.6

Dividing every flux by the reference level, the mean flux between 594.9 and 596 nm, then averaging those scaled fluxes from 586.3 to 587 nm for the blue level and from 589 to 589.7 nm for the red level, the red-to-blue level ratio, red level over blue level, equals 0.67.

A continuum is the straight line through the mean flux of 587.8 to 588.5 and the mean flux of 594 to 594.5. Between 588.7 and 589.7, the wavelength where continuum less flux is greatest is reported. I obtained 589.482 nm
